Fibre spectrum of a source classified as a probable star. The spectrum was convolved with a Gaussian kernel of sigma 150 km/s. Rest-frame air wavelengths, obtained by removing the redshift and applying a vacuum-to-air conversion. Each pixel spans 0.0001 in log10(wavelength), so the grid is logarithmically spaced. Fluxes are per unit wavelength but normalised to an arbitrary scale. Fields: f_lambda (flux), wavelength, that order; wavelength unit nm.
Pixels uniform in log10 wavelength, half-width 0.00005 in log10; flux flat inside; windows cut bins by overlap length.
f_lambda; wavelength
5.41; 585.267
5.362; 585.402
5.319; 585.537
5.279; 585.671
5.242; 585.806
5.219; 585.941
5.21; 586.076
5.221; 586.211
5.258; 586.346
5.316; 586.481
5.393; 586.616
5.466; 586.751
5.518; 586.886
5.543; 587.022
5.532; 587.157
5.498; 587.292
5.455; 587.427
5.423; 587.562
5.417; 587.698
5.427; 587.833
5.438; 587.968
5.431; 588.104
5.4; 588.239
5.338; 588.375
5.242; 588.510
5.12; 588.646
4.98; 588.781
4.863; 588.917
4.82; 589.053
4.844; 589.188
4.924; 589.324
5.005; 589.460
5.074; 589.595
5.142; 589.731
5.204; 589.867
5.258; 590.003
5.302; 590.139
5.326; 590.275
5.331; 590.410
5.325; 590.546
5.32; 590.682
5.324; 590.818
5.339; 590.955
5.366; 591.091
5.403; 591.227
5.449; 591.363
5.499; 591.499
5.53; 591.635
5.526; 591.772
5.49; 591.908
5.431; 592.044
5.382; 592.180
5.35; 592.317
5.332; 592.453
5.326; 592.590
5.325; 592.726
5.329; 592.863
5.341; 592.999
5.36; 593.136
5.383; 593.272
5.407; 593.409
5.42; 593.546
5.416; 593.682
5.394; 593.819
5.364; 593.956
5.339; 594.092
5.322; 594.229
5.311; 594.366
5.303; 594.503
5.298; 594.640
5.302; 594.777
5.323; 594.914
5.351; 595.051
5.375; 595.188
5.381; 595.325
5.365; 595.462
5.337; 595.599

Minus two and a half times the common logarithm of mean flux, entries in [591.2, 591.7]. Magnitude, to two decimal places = -1.85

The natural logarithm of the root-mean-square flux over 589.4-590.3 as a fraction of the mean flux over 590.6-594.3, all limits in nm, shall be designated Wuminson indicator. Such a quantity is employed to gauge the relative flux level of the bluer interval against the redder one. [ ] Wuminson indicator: -0.038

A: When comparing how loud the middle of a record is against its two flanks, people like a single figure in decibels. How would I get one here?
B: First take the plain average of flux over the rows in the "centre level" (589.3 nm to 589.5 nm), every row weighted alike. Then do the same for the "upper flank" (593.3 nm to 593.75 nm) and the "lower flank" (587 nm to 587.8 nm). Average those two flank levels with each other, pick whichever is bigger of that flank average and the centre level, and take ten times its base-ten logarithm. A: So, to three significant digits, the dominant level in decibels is 7.36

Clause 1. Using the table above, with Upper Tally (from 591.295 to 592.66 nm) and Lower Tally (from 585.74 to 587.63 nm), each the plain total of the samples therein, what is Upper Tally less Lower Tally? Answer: -21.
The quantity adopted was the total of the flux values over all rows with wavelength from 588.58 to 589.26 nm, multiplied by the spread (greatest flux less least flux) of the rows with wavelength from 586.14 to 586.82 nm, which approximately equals 6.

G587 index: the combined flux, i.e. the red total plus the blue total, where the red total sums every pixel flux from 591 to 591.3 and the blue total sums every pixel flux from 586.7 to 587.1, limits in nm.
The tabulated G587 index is 27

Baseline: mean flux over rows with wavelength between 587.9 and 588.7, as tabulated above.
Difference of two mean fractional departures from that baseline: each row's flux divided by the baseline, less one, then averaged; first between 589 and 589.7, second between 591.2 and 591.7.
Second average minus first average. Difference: 0.10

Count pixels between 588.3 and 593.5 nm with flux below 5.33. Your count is 20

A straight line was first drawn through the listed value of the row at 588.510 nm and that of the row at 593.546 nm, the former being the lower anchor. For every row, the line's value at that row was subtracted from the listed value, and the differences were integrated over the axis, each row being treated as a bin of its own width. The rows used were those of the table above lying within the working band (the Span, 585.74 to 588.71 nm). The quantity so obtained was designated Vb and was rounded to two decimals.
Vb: 0.51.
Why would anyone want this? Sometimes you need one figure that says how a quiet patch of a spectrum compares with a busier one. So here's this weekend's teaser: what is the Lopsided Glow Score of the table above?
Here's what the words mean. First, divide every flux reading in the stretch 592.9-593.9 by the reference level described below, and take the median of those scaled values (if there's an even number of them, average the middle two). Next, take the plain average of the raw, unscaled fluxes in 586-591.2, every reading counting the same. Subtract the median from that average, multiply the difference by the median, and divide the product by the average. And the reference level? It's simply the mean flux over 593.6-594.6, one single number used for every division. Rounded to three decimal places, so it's 0.815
